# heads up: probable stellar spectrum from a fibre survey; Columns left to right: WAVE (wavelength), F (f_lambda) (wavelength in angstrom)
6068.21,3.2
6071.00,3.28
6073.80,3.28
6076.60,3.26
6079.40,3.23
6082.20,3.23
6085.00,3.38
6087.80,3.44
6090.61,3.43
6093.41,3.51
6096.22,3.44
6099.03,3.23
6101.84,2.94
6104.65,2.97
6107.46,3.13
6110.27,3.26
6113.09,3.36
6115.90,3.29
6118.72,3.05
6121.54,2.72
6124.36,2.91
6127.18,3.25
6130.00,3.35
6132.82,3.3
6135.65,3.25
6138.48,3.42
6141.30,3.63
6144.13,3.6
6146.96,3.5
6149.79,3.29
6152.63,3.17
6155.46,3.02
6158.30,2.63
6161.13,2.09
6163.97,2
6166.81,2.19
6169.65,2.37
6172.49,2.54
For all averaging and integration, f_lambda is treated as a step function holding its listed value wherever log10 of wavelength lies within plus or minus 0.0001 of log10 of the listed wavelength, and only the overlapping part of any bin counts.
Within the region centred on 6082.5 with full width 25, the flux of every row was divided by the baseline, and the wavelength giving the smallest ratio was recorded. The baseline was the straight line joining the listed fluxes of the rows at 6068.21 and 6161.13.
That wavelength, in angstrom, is 6071.00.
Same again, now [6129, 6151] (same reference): 6135.65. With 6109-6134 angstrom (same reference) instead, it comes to 6121.54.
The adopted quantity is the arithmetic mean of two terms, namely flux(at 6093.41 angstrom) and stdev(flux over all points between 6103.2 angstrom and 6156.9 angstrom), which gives 1.87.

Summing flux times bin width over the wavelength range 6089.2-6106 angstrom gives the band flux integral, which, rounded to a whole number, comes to 55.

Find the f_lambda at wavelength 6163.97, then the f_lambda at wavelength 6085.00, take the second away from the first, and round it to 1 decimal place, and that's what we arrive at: -1.4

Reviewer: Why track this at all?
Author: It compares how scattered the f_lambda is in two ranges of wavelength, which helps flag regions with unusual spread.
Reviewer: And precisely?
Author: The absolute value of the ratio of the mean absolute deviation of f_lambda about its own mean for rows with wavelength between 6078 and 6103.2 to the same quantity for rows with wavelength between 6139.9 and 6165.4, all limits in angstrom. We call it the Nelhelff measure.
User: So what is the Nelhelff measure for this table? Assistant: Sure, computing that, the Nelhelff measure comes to 0.3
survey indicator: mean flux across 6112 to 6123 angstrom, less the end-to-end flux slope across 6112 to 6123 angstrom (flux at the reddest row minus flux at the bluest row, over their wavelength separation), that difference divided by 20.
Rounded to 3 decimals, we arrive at 0.159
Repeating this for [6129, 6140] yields 0.166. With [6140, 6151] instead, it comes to 0.177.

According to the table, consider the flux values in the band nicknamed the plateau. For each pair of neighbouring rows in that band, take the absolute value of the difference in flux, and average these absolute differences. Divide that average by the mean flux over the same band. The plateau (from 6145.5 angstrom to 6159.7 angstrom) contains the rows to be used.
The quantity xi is 0.070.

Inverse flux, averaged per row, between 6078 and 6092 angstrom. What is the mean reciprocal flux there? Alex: 0.299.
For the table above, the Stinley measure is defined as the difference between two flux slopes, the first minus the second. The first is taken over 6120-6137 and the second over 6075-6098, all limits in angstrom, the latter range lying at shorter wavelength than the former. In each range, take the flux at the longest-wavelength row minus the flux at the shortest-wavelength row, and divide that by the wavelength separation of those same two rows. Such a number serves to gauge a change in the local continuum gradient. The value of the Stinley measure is 0.028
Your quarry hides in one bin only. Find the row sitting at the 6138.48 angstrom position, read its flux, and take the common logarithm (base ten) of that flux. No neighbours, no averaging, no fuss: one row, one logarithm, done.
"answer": 0.534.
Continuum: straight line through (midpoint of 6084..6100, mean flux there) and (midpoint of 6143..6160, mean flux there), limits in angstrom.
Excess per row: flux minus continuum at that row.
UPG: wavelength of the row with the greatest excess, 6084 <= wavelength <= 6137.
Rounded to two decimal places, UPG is 6093.41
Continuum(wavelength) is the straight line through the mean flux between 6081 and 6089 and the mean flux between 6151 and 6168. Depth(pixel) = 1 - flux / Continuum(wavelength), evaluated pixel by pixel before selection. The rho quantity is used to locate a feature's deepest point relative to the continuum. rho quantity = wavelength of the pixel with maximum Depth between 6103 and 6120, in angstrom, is 6104.65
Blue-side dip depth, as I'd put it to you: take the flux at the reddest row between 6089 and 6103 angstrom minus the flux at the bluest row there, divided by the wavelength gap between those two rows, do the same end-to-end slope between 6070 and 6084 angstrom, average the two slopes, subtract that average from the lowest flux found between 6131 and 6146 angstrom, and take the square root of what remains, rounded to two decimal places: 1.81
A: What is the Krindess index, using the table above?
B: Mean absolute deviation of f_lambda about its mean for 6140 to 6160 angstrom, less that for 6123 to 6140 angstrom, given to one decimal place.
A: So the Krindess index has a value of 0.2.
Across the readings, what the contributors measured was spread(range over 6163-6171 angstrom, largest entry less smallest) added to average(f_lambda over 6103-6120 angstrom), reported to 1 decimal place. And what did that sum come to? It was 3.5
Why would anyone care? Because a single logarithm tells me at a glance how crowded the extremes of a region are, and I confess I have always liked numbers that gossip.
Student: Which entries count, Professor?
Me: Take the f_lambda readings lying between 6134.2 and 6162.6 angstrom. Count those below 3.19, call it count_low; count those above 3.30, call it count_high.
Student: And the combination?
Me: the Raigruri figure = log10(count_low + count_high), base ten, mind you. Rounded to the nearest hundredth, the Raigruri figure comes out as 0.90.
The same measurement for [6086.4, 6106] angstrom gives 0.78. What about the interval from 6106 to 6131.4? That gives 0.78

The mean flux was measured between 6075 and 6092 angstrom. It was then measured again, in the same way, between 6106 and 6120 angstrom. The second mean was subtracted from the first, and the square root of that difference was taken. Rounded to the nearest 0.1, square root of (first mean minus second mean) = 0.3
